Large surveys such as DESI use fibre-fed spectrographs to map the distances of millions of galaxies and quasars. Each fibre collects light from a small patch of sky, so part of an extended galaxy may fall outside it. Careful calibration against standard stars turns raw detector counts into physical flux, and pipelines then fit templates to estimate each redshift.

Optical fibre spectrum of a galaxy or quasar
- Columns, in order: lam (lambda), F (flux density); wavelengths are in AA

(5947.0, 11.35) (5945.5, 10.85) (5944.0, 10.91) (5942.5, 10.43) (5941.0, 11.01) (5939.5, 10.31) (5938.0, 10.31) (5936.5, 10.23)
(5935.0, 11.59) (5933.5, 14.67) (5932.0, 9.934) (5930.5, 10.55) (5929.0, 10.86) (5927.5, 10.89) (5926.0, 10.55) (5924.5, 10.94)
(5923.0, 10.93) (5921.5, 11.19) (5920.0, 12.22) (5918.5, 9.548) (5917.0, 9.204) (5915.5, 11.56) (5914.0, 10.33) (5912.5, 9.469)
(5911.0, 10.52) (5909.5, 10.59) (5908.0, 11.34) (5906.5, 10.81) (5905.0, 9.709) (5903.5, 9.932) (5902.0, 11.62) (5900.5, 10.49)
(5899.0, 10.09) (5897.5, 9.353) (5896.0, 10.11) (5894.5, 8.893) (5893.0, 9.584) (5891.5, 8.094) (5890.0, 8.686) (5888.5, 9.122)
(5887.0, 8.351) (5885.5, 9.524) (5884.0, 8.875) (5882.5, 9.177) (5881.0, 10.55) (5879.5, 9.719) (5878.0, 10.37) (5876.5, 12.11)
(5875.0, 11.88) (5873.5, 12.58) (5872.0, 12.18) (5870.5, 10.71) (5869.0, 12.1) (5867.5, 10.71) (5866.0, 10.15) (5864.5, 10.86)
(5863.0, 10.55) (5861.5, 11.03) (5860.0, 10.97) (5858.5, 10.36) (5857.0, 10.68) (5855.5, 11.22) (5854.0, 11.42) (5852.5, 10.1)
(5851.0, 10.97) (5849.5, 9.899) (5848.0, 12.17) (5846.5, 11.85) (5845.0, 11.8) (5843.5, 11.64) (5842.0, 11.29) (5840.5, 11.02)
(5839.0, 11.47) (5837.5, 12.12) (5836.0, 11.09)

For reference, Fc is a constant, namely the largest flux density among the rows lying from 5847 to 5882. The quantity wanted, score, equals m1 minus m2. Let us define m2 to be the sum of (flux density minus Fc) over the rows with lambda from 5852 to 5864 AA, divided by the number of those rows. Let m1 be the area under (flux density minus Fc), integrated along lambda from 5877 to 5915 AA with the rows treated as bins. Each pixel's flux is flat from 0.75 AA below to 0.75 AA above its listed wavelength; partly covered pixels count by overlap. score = -102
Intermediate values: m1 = -104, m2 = -1.79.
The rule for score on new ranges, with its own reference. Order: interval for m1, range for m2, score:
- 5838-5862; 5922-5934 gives -33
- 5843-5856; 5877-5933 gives -15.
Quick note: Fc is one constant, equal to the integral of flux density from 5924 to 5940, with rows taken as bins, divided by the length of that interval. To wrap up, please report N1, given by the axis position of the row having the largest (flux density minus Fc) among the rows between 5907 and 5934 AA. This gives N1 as 5933.5 AA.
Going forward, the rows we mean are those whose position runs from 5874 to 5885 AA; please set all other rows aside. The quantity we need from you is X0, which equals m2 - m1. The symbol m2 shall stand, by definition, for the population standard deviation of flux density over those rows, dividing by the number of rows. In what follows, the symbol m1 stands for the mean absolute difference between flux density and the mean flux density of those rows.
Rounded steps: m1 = 0.97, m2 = 1.16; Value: 0.191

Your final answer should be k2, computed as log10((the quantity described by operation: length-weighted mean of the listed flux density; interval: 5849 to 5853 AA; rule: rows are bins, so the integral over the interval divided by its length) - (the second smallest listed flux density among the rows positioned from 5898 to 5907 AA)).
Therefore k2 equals -0.37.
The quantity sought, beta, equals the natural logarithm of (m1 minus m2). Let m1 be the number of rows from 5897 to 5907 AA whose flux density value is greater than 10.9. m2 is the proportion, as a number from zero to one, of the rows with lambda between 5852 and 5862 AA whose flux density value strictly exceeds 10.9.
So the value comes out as -0.8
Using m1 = 1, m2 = 0.57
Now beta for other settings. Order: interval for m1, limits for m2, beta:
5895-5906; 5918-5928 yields -0.8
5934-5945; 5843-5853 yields 0.8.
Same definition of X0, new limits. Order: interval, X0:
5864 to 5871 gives 0.167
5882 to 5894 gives 0.072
